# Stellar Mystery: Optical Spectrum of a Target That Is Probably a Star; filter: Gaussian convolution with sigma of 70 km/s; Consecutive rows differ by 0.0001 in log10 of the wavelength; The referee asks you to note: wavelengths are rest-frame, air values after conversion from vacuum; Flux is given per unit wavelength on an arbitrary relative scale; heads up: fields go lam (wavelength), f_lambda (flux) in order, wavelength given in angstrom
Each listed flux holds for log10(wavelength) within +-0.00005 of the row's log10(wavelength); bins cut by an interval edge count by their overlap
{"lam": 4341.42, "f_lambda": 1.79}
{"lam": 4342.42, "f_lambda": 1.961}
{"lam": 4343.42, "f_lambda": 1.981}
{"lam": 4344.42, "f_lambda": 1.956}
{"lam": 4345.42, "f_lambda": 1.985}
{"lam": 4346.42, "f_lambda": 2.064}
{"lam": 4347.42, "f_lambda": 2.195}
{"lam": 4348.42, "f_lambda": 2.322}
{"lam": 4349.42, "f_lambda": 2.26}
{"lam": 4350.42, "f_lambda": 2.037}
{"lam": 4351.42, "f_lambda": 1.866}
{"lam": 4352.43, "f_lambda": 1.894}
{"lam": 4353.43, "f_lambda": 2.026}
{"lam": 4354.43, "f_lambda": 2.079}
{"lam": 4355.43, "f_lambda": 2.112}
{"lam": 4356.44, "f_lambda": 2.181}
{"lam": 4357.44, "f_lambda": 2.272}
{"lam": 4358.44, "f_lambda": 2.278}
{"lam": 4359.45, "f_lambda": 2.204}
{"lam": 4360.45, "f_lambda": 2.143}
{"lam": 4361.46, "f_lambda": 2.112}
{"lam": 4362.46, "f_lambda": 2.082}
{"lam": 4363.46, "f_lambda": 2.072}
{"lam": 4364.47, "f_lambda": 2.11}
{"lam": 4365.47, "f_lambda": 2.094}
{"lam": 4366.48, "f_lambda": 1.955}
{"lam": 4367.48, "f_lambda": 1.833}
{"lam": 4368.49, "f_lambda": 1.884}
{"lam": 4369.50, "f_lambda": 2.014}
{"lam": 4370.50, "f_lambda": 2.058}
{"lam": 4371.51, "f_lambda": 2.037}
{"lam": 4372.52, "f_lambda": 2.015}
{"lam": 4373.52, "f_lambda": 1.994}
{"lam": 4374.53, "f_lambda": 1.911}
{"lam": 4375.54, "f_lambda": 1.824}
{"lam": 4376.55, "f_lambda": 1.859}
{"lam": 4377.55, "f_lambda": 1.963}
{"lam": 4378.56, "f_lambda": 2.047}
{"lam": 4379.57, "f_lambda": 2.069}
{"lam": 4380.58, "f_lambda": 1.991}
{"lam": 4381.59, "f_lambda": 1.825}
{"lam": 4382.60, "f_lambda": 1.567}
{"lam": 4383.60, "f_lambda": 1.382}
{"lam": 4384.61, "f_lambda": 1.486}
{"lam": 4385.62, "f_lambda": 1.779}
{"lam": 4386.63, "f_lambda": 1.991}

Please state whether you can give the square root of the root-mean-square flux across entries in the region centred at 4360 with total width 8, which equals 1.47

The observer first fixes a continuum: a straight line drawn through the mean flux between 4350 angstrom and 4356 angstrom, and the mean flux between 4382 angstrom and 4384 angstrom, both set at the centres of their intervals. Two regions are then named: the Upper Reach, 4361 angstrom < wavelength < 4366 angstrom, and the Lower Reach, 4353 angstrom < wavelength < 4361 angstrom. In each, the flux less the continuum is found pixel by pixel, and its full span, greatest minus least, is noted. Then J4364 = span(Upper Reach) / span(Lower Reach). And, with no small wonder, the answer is 0.19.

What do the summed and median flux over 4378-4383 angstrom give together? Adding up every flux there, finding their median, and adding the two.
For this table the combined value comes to 11.5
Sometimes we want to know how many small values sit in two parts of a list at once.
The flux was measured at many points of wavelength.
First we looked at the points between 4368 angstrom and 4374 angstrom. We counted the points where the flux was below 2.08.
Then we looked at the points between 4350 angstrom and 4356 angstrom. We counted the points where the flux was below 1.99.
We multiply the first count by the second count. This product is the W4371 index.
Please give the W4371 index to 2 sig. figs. 12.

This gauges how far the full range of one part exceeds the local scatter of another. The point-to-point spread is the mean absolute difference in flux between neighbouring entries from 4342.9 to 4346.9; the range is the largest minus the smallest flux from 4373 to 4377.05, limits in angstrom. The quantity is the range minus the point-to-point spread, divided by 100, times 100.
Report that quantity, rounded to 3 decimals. 0.126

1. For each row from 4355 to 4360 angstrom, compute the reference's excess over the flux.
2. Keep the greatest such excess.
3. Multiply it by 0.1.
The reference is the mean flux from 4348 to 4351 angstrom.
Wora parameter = 0.009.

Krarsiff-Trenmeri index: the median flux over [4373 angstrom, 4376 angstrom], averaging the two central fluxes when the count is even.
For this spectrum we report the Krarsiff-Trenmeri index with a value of 1.91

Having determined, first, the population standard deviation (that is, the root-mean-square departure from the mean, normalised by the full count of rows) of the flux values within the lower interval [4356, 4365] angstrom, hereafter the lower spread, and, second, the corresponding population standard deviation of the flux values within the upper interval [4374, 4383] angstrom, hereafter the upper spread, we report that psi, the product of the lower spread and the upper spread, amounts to 0.0105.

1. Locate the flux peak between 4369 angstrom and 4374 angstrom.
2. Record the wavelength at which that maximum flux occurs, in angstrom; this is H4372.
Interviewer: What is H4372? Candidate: 4370.50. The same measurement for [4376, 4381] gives 4379.57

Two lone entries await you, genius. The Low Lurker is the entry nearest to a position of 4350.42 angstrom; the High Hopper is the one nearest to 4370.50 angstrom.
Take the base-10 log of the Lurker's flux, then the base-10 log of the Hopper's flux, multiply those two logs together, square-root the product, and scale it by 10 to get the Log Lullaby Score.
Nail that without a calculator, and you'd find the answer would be 3.11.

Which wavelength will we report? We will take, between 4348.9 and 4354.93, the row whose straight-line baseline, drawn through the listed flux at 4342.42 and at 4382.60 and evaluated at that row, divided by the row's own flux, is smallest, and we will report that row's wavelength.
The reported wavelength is 4349.42 angstrom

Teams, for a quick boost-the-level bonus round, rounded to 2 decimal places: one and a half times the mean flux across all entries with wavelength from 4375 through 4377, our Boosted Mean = 2.76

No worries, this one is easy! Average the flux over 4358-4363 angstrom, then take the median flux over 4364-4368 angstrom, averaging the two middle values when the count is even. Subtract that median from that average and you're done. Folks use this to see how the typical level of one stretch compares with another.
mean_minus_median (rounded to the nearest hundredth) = 0.14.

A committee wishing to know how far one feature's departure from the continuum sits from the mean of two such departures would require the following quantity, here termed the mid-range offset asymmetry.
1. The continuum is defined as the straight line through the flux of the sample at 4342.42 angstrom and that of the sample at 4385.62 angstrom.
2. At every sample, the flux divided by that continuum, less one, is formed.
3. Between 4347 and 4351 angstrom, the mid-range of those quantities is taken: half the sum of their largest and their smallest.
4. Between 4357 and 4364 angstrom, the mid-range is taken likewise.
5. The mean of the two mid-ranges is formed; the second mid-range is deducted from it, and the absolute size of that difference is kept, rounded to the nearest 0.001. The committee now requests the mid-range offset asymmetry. 0.013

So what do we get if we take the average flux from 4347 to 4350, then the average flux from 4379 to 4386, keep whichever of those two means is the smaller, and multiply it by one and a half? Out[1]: 2.6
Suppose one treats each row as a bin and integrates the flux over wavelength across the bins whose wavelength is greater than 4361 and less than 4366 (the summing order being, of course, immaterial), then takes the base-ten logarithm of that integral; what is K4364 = 1.0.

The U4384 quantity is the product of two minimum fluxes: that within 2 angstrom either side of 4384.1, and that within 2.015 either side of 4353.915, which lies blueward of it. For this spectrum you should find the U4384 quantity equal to 2.6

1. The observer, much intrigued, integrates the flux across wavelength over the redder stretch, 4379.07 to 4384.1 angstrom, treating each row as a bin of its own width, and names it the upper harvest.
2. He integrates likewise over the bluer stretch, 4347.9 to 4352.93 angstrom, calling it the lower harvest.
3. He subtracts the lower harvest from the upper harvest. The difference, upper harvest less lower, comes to -1.5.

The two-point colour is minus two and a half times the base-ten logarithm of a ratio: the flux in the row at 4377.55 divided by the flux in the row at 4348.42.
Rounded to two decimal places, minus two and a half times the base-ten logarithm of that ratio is 0.18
